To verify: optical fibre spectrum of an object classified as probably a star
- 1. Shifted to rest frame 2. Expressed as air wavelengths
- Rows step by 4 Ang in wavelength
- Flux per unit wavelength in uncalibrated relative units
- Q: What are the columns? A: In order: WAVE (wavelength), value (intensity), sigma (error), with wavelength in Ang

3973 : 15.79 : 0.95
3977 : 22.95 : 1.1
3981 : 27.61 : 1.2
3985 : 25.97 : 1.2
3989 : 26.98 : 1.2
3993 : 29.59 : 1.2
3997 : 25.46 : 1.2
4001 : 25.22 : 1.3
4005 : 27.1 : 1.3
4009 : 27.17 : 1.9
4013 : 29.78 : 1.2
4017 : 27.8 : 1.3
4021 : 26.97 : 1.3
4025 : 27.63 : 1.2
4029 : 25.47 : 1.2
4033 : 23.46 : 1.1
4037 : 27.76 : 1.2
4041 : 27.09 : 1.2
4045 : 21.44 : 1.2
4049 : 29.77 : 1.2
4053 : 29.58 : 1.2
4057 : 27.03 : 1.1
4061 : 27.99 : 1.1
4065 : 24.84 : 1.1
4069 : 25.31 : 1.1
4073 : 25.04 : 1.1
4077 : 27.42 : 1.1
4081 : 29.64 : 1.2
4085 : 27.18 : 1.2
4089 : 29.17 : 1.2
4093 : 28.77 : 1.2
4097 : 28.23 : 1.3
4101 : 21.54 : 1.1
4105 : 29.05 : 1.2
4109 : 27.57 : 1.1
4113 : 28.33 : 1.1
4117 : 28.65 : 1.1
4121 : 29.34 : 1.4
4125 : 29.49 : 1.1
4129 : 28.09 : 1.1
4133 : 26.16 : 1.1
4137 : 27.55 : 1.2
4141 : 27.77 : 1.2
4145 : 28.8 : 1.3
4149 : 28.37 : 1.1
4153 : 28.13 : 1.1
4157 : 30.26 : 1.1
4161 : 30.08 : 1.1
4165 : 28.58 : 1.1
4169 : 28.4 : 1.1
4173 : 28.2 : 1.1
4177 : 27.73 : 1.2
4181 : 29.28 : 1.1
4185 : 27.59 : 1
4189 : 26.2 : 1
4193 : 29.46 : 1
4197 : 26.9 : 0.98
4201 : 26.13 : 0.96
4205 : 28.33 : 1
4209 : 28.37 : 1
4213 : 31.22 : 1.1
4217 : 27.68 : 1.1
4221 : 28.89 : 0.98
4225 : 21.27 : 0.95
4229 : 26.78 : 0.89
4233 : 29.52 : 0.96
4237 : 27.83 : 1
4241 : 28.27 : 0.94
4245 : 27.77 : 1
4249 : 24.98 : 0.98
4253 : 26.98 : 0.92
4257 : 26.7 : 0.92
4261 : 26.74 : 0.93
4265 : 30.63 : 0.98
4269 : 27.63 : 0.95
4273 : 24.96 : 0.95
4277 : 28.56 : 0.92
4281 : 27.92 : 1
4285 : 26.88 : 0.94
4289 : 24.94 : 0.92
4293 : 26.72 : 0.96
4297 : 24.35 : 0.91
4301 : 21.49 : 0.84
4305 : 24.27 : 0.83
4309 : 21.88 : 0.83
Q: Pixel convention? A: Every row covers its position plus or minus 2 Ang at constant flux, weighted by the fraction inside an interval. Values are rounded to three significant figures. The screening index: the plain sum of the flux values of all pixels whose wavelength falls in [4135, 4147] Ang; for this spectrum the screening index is 84.1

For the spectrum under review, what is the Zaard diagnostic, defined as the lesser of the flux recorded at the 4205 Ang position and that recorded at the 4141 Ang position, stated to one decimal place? 27.8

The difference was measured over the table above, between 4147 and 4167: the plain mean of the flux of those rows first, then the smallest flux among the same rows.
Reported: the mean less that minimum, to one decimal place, 1.0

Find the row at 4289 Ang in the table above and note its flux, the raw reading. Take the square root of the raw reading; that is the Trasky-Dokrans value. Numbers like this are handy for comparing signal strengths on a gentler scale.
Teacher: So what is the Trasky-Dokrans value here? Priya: 4.99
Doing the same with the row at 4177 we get 5.27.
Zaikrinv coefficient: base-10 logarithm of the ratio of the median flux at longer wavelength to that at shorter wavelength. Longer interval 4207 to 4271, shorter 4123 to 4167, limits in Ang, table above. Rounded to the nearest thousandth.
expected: -0.010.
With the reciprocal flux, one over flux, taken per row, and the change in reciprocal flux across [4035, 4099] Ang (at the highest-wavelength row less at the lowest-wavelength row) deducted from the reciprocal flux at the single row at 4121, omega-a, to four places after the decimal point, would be 0.0347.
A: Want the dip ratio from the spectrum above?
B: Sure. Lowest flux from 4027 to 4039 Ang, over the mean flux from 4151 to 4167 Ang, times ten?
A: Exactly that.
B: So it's 8.0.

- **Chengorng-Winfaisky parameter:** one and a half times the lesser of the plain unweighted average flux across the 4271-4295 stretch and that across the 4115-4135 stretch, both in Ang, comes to 40.0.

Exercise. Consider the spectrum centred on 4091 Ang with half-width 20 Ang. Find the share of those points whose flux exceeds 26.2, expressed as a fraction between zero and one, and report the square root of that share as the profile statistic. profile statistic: 0.89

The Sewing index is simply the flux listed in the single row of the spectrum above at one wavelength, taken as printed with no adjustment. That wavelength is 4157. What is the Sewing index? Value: 30.26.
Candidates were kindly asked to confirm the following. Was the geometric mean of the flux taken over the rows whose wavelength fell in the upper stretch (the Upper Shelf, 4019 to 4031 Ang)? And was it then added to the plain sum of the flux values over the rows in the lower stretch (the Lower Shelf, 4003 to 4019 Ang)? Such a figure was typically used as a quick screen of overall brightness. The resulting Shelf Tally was 139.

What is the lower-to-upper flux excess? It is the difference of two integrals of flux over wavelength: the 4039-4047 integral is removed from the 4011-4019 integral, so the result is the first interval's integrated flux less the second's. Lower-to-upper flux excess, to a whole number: 36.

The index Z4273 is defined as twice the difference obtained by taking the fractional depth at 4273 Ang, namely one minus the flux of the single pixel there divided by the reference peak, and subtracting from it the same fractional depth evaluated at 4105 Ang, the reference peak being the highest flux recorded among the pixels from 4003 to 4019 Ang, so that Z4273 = 0.27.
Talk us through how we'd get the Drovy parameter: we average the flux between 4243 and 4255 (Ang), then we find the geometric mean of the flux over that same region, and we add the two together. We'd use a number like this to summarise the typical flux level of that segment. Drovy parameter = 53.1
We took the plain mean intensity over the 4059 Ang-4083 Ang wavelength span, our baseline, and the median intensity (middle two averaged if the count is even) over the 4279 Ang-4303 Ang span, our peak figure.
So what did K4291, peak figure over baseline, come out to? 0.967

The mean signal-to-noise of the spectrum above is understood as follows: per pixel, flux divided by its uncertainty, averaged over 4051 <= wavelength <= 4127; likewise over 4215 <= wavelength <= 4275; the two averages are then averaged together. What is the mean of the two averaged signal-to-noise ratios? 26.0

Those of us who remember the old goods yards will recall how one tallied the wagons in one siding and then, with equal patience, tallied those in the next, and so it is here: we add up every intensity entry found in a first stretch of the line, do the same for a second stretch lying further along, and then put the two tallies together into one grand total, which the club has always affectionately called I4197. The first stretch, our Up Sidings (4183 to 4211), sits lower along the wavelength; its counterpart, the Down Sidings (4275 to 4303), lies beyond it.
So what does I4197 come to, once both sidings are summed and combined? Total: 374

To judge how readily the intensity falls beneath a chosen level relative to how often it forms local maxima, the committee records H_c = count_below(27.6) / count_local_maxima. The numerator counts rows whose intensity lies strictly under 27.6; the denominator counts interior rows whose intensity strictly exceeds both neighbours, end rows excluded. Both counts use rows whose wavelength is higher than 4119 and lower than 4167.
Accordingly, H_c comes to 0.67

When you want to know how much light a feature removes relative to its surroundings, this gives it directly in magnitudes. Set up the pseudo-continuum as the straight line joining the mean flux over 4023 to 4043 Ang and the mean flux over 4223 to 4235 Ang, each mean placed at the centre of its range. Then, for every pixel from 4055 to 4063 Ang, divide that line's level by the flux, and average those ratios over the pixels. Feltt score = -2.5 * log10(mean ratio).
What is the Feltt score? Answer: 0.05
